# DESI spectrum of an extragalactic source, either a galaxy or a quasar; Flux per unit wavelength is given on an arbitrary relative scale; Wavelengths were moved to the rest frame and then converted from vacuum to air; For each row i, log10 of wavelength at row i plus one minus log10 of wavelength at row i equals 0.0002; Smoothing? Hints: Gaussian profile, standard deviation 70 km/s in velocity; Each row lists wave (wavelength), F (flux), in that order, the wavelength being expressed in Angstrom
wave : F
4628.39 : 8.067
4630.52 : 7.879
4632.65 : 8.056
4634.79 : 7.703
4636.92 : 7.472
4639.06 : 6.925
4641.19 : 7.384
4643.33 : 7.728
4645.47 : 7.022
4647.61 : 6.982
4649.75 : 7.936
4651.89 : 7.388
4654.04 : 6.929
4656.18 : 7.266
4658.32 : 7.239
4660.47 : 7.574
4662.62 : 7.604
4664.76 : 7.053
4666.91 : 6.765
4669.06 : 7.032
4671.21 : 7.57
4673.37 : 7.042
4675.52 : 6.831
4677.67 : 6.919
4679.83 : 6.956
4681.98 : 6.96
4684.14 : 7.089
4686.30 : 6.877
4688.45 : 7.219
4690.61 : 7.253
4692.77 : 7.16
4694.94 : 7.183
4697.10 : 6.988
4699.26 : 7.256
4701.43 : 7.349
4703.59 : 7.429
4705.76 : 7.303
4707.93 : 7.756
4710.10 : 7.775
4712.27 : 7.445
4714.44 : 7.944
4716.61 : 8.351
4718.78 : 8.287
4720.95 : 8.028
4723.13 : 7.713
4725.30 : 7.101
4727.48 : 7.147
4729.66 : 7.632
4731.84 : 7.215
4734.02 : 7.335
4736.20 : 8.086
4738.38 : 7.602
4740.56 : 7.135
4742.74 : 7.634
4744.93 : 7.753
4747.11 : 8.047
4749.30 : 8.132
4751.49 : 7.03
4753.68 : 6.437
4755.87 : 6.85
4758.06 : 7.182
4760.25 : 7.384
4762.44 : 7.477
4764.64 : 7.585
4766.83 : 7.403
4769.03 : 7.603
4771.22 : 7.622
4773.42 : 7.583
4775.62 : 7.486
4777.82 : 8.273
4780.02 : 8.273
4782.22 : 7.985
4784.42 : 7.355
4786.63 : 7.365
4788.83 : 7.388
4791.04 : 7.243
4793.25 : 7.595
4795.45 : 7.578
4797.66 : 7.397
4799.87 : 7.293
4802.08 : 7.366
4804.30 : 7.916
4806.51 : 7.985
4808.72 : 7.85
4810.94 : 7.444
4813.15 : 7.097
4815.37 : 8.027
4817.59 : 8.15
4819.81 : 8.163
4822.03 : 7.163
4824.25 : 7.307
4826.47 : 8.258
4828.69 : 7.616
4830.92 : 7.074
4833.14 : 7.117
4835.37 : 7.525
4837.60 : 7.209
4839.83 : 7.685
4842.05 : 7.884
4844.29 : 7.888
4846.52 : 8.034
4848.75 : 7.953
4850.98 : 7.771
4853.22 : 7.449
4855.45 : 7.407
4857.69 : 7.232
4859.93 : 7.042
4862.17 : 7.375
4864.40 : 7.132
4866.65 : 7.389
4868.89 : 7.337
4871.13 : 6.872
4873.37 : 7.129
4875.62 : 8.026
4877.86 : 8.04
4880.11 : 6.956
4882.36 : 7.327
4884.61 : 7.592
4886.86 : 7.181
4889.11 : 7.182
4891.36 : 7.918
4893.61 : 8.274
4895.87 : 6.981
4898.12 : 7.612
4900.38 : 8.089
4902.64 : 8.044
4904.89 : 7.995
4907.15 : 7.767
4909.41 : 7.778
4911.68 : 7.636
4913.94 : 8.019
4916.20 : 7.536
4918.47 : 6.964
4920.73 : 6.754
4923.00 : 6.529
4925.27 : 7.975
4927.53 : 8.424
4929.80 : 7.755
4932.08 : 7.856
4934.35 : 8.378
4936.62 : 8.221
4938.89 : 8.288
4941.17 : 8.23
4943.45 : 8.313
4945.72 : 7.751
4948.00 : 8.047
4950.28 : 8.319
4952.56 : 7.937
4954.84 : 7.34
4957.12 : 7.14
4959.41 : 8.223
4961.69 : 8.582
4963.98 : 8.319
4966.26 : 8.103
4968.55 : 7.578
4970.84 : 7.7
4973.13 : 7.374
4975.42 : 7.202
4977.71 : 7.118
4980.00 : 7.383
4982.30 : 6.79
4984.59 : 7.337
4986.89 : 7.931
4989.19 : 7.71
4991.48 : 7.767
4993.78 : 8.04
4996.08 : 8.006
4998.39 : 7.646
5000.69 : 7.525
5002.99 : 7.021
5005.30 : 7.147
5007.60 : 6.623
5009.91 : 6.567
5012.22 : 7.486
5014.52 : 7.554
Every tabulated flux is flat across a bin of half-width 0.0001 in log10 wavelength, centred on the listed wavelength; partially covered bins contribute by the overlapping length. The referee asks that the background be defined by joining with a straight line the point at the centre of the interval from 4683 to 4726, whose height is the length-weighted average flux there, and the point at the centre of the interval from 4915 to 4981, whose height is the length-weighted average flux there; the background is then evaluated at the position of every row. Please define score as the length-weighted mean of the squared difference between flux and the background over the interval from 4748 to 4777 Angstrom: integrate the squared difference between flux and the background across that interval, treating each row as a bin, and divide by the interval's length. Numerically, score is 0.20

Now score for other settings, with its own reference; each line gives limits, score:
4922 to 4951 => 0.28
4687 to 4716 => 0.09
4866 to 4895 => 0.23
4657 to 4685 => 0.18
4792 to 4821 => 0.12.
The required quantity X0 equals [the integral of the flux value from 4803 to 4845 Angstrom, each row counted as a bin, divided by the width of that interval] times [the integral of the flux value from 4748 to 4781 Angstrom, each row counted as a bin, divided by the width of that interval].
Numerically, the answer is 57.2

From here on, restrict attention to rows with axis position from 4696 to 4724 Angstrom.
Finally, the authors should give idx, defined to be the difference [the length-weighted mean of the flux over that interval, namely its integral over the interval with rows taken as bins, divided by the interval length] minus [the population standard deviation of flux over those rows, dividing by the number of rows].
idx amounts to 7.27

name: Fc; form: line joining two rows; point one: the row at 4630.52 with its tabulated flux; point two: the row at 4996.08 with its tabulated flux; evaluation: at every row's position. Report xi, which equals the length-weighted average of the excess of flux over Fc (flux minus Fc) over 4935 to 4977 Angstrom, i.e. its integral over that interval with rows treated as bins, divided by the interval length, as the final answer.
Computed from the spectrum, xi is -0.07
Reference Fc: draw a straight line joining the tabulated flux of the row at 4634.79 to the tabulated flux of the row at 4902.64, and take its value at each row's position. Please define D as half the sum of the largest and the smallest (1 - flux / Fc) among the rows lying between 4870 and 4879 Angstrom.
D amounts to 0.069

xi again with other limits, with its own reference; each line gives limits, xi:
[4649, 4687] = -0.73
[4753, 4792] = -0.44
